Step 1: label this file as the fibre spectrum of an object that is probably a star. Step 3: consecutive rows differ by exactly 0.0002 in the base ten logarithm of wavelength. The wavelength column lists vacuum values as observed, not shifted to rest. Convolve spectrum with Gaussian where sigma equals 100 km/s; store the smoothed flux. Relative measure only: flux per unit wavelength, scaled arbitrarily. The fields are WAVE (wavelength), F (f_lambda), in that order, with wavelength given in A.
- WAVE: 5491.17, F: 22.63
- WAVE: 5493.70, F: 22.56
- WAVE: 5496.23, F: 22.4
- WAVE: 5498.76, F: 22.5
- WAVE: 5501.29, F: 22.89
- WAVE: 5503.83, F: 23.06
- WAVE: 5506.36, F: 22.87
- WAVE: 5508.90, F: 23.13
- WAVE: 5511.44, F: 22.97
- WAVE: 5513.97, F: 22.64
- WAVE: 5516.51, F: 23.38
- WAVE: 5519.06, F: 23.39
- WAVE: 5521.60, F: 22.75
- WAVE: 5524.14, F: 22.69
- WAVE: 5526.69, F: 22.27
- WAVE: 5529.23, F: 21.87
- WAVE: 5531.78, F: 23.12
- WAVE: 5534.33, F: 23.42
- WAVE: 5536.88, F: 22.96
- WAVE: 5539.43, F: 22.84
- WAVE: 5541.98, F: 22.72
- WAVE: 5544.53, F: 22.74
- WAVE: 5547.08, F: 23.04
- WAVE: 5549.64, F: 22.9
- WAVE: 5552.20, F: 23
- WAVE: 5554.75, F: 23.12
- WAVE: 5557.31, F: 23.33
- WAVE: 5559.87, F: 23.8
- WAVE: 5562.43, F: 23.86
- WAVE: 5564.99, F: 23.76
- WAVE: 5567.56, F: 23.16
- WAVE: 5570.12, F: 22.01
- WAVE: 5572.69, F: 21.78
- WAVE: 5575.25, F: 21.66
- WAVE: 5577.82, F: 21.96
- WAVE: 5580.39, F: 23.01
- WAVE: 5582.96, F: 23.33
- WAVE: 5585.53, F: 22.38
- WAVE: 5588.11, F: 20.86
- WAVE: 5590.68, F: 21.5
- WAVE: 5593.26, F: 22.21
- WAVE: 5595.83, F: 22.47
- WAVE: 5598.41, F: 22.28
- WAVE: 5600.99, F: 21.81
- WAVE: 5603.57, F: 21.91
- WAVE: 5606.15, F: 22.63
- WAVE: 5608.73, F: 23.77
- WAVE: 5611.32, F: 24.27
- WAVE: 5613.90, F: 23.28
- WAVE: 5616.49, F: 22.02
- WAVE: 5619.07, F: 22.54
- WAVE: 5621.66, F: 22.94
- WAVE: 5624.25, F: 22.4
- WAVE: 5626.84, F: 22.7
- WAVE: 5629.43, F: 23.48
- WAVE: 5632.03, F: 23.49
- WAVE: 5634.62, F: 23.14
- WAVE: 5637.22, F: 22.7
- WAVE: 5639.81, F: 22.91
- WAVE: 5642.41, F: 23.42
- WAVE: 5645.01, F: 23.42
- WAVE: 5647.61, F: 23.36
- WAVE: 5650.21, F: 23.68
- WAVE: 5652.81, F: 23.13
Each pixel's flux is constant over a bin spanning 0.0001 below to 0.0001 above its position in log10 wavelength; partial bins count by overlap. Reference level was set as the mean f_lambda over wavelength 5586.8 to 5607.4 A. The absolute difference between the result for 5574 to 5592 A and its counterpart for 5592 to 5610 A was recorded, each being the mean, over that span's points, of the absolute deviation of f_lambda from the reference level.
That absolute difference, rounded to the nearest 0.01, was 0.13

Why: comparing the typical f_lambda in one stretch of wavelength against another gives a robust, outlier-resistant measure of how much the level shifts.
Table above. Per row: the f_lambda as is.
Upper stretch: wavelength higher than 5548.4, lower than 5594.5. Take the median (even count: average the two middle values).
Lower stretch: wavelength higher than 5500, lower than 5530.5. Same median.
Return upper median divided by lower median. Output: 1.00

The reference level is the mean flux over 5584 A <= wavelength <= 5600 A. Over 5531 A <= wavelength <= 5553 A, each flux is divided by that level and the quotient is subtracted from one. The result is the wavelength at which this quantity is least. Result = 5534.33 A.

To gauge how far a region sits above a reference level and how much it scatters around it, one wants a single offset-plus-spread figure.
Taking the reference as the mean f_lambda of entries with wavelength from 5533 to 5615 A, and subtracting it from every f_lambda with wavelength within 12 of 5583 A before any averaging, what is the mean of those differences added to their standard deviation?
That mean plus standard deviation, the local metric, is 0.1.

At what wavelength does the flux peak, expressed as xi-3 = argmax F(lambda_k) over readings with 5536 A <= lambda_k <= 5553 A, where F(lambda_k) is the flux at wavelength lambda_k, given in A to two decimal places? 5547.08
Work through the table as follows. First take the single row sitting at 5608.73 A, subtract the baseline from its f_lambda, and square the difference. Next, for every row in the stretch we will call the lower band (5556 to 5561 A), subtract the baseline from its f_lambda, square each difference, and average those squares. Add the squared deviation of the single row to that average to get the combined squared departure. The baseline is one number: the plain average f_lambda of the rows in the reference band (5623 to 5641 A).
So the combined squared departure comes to 1.0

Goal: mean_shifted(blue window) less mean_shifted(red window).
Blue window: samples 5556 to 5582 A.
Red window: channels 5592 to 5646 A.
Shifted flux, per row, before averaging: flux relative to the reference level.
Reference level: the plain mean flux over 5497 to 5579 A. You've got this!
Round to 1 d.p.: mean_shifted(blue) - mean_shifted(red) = 0.0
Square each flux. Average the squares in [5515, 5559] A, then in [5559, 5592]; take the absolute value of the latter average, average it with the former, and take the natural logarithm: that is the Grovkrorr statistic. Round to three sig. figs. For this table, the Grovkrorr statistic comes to 6.25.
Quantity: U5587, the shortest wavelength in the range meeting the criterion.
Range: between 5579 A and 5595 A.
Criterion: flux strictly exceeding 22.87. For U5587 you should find 5580.39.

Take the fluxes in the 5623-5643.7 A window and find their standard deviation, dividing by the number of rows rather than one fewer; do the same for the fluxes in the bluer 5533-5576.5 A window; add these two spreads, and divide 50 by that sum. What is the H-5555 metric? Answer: 49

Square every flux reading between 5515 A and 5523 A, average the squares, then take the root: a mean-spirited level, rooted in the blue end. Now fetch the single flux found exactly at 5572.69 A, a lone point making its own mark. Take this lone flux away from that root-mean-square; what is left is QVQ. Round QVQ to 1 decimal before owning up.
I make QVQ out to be 1.4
